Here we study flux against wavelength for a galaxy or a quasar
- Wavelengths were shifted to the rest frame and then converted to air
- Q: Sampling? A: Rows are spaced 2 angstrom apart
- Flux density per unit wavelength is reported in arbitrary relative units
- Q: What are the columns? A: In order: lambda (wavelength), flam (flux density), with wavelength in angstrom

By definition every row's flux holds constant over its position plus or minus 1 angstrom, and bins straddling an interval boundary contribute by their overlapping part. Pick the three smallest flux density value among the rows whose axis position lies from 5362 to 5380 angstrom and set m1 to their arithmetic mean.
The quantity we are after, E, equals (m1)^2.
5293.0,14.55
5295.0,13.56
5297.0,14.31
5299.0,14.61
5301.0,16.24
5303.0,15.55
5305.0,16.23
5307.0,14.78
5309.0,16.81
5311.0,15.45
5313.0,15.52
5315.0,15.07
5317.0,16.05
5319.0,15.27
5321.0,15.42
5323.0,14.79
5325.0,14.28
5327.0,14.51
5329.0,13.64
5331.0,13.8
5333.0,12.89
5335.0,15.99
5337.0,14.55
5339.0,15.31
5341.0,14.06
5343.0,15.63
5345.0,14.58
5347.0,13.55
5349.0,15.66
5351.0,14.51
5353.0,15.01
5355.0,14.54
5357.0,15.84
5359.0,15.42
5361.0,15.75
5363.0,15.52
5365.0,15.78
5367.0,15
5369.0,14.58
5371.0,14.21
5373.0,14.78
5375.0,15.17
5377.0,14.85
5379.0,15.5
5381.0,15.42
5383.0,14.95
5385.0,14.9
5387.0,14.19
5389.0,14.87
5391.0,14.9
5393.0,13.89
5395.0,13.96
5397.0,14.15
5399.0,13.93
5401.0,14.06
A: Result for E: 211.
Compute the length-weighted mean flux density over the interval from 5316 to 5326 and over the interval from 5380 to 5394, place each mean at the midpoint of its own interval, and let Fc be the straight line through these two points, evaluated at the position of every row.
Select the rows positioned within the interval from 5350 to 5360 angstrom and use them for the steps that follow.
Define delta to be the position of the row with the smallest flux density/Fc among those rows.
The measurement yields 5351.0 angstrom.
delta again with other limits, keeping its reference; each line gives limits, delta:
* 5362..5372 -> 5371.0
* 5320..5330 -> 5329.0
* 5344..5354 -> 5347.0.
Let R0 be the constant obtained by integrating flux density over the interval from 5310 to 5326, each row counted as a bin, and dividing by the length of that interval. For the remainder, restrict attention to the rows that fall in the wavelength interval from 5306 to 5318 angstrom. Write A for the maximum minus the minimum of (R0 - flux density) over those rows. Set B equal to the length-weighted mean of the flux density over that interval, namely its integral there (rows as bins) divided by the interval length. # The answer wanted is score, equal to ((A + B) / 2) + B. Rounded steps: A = 2.0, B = 15.6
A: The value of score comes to 24.4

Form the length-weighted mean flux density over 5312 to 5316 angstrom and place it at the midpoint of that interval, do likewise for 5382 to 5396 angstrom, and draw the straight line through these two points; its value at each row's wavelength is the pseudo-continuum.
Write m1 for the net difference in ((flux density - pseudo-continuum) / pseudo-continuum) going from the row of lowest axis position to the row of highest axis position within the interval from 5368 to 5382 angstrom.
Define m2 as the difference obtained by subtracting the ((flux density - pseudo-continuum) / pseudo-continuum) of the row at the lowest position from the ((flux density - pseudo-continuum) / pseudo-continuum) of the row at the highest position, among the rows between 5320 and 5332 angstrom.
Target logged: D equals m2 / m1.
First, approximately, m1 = 0.07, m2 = -0.10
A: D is -1.5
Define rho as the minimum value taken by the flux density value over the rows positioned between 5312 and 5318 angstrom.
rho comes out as 15.07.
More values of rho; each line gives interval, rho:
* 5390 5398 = 13.89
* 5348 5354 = 14.51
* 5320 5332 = 13.64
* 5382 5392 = 14.19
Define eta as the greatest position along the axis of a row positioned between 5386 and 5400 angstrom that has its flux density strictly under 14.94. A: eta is 5399.0 angstrom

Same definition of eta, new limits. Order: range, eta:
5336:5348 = 5347.0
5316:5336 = 5333.0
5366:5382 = 5377.0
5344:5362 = 5355.0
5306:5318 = 5307.0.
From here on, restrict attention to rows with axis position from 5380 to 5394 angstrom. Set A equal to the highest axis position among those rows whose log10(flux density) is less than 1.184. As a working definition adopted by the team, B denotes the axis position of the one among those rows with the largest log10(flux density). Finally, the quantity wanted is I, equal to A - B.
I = 12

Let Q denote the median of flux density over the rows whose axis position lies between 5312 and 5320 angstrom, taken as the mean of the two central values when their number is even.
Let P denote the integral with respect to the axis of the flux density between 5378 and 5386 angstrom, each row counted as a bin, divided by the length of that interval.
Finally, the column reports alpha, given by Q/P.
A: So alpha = 1.01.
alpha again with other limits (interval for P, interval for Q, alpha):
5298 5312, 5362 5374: 0.95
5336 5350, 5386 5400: 0.96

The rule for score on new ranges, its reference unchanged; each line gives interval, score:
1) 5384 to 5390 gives 22.3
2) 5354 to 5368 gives 23.8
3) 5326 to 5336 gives 22.8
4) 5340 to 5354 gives 23.1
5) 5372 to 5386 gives 23.0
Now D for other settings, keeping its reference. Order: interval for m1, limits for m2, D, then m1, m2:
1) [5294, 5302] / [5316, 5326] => -0.6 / 0.18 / -0.11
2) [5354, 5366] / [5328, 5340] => 1.3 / 0.09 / 0.12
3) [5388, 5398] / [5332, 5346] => -2.7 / -0.04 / 0.12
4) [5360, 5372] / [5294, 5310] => -2.3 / -0.10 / 0.22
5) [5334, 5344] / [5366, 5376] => -1.0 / -0.02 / 0.02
